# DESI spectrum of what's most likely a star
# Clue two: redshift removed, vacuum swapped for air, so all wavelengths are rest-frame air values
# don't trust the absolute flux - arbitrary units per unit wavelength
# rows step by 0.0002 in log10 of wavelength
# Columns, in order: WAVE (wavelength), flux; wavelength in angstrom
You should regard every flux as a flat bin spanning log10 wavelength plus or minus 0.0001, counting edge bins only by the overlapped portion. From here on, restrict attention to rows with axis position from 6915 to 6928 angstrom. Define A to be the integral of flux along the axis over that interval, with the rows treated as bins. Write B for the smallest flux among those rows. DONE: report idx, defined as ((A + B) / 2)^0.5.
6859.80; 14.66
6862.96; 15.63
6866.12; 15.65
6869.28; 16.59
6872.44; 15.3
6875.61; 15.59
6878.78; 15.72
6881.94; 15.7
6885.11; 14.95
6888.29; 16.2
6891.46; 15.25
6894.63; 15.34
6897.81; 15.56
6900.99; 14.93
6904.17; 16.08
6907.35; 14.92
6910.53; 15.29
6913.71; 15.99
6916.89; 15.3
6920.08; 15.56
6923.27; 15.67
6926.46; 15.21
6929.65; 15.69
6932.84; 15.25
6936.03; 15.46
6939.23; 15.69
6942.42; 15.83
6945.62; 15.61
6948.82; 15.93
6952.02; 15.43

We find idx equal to 10.39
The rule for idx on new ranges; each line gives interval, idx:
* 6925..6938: 10.38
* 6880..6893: 10.41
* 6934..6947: 10.46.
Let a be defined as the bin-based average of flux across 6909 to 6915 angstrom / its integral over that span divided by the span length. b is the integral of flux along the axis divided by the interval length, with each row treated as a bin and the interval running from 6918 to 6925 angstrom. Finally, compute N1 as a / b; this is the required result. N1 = 1.00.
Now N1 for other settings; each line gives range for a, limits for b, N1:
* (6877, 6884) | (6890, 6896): 1.02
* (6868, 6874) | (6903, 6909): 1.03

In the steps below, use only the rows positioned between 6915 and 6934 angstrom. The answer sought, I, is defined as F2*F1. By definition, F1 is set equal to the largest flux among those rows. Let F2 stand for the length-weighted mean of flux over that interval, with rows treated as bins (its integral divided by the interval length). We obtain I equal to 243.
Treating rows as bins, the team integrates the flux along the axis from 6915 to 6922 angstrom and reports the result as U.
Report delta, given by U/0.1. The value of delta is 1082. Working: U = 108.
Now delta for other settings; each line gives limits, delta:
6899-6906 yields 1084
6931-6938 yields 1077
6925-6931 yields 927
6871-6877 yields 926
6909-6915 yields 938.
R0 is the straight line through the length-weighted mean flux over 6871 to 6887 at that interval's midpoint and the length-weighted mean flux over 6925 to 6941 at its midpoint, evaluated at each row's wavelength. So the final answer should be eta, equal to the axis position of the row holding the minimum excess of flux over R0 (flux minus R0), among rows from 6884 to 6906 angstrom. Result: 6900.99 angstrom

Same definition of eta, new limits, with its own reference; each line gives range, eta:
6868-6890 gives 6885.11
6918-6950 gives 6926.46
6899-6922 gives 6907.35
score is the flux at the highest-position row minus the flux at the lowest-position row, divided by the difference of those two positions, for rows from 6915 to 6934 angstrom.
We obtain -0.003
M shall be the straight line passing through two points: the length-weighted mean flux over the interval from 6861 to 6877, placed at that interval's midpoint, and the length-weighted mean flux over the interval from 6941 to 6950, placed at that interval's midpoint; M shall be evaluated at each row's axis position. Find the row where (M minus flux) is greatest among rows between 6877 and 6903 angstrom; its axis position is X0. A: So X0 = 6900.99 angstrom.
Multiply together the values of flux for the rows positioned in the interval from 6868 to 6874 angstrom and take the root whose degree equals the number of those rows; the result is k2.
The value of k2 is 15.9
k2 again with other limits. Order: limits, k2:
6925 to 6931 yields 15.4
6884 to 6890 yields 15.6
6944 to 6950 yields 15.8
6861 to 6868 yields 15.6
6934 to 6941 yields 15.6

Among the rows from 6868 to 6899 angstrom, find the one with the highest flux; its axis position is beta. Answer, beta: 6869.28 angstrom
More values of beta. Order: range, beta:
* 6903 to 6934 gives 6904.17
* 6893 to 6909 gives 6904.17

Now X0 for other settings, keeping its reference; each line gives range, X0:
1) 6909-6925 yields 6910.53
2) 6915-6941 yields 6926.46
